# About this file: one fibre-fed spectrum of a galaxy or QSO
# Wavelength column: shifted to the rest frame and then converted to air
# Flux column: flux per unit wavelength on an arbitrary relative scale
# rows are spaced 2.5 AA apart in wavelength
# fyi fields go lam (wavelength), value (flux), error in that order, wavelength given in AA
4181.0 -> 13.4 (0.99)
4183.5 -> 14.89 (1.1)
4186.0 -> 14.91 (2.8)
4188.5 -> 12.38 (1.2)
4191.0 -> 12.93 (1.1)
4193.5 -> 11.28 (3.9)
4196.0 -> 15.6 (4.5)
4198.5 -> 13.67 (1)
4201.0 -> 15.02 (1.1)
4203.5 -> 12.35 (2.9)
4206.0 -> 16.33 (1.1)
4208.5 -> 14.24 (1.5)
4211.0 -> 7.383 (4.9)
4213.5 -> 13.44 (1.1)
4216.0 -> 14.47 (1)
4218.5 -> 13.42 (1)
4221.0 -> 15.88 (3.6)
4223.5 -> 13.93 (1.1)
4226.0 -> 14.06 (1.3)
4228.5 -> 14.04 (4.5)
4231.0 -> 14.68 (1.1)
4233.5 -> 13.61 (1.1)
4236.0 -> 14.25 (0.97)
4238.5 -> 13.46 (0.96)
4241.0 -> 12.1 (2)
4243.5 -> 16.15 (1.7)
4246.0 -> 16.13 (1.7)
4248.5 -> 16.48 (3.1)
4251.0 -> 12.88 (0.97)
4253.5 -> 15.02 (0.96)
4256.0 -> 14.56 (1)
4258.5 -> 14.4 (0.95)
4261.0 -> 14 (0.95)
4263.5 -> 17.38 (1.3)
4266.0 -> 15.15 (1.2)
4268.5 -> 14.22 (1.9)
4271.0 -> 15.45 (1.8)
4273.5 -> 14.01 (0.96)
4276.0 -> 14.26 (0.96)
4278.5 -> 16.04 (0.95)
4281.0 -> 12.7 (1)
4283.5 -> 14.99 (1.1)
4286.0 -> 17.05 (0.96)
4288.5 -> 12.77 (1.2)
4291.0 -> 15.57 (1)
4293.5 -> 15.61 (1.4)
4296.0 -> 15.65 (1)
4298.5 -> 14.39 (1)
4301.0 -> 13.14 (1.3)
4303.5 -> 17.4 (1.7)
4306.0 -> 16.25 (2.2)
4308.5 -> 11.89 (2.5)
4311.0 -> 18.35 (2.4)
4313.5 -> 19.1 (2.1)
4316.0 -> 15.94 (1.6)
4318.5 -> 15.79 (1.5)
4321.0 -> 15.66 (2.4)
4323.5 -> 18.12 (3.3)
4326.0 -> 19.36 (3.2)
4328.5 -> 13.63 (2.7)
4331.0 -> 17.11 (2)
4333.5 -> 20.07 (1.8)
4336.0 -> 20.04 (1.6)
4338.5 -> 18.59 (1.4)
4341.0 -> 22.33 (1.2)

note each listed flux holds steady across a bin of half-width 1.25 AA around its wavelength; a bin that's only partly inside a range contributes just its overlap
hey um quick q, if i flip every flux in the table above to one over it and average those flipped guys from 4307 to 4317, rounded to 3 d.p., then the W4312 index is 0.063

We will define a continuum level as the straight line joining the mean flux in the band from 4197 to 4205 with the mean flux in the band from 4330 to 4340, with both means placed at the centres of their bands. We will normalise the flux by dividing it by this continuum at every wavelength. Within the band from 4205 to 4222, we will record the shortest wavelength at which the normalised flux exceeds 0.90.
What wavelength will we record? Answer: 4206.0 AA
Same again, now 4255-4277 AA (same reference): 4256.0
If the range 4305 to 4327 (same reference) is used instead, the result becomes 4306.0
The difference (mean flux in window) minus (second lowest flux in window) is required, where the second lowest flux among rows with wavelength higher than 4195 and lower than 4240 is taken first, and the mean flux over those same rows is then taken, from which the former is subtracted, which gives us 1.5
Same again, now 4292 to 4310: 1.8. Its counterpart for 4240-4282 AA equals 2.1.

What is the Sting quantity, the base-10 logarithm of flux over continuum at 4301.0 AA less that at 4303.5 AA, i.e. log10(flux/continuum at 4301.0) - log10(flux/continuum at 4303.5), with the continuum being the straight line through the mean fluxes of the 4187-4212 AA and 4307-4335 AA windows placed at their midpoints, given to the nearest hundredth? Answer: -0.12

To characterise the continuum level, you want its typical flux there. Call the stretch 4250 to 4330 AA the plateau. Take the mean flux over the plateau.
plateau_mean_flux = 15.3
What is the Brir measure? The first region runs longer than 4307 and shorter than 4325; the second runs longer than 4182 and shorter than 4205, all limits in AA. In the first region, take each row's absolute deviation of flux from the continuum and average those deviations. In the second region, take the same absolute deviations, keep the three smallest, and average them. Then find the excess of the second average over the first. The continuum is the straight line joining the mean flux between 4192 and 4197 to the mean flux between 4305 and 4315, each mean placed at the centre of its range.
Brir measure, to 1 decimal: -1.4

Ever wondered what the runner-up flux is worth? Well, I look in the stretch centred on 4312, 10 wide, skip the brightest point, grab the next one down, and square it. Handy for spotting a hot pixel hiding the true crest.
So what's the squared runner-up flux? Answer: 337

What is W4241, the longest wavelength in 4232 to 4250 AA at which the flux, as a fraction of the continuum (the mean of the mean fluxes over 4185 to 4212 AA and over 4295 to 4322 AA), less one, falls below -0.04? 4241.0 AA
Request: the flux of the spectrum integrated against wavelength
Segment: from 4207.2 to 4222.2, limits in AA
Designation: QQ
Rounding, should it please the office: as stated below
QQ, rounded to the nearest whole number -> 197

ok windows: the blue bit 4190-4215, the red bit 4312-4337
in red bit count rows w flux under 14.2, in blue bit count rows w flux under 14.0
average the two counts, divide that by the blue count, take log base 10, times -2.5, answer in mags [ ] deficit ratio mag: 0.6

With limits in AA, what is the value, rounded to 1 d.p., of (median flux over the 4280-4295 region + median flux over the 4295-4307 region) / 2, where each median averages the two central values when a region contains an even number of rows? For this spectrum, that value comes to 15.5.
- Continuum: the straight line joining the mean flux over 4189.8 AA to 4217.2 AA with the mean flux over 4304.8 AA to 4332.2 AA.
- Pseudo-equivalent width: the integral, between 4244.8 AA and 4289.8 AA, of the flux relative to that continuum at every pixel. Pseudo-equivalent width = 44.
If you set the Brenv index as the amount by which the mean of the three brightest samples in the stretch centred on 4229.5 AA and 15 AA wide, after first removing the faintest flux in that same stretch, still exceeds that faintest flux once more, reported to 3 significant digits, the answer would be -12.9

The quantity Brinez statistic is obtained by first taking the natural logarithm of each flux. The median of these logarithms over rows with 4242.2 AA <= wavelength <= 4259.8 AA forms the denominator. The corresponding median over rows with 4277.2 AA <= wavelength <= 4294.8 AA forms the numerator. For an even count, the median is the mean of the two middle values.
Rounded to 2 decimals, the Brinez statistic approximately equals 1.01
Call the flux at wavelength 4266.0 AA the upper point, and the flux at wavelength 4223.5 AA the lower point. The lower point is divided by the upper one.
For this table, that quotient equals 0.92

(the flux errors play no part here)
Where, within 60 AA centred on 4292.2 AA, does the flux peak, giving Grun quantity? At 4313.5 AA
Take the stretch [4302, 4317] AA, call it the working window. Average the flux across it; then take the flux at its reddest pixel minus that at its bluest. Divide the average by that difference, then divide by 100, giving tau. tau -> -0.11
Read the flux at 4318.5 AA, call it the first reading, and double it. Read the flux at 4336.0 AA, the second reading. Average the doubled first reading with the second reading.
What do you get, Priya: 25.8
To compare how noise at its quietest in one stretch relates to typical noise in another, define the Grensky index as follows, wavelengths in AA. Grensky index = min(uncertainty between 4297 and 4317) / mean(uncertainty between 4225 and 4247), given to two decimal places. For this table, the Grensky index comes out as 0.59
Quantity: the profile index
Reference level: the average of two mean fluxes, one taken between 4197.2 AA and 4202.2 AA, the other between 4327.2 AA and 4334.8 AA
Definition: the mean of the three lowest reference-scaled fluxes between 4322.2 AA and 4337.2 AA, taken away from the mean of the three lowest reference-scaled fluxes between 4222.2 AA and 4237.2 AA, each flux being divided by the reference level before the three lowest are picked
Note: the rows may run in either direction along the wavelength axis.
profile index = -0.155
